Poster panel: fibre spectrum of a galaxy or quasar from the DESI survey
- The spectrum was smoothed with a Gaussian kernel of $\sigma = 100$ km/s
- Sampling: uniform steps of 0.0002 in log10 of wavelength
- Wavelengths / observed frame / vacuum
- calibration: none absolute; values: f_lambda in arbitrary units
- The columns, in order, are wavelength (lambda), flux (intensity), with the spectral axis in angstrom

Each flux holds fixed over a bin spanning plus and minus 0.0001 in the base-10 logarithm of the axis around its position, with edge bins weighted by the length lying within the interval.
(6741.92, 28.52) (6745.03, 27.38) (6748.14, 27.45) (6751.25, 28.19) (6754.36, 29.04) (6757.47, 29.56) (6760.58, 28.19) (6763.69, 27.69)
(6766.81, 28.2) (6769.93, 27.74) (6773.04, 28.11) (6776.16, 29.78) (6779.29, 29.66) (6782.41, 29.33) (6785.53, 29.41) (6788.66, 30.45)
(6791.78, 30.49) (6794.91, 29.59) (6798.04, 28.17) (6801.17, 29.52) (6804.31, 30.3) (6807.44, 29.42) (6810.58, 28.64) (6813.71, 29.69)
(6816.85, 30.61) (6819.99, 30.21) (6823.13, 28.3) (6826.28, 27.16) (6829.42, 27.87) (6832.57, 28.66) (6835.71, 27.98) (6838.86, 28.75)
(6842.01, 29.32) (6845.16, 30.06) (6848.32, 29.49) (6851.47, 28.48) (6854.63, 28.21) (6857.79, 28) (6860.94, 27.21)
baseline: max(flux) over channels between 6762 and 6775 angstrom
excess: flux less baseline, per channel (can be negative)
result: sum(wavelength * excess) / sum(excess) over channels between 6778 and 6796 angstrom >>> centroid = 6787.8 angstrom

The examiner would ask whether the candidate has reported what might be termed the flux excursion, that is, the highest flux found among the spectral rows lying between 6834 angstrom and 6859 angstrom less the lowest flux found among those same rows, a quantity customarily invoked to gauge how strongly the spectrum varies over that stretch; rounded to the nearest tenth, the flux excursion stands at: 2.1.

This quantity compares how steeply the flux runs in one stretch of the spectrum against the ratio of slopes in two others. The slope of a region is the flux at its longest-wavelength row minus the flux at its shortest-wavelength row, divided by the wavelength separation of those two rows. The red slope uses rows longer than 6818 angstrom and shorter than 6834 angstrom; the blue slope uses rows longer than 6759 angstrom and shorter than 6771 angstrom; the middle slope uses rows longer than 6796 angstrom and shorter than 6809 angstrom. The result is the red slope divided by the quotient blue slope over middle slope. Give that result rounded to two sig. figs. 0.34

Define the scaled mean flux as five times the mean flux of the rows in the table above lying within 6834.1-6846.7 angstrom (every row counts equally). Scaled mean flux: 145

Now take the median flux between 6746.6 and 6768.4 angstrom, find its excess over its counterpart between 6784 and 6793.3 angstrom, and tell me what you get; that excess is -2.3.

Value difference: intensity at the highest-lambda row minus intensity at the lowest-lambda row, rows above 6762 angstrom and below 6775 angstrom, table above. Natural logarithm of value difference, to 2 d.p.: -0.87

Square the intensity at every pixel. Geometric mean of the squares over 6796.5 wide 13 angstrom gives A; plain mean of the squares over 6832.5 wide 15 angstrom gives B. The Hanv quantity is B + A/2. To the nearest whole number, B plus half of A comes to 1222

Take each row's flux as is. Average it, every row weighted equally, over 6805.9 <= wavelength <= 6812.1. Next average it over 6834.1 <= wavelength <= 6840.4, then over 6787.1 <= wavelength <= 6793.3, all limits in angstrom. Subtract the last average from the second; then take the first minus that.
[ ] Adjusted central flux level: 31.1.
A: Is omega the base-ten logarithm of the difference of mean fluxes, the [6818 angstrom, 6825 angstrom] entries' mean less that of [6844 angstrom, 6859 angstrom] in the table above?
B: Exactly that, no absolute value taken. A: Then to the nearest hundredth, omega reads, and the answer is -0.39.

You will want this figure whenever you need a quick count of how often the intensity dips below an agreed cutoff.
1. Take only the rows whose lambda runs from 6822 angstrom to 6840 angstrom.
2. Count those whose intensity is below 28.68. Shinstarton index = 5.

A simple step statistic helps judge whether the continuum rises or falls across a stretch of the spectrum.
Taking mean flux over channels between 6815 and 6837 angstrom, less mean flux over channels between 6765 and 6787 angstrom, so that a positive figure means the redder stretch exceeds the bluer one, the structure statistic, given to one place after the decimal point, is -0.2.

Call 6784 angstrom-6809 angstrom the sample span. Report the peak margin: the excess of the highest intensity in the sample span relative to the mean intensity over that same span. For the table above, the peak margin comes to 0.82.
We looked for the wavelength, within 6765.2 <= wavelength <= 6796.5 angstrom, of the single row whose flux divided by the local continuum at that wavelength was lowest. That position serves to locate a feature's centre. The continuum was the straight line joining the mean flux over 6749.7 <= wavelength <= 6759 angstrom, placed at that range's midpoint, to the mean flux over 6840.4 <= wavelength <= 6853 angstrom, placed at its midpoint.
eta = 6769.93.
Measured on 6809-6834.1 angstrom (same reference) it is 6826.28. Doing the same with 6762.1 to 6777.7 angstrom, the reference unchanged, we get 6763.69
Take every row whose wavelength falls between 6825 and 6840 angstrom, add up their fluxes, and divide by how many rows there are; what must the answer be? 28.1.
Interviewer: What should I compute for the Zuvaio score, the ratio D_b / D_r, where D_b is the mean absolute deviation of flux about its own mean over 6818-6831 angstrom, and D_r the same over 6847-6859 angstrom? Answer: 1.93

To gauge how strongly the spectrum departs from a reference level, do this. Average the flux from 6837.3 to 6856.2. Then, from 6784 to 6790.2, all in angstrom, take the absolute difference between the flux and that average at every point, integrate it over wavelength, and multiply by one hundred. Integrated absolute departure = 549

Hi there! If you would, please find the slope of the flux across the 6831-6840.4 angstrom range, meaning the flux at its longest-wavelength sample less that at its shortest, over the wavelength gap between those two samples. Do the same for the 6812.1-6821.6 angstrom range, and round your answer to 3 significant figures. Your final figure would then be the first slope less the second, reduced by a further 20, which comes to -20.1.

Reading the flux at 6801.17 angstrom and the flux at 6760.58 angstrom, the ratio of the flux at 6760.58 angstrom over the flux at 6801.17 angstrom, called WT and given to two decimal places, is 0.95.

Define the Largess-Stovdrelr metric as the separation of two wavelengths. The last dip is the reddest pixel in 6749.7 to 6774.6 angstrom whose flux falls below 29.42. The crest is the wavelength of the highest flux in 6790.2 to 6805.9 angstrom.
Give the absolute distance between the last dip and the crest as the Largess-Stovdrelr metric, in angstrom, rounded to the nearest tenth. 18.7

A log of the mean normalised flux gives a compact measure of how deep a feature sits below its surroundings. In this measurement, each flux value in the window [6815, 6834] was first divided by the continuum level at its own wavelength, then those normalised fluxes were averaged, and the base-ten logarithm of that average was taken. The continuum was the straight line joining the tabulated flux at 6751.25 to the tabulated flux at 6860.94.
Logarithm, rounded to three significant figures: 0.0195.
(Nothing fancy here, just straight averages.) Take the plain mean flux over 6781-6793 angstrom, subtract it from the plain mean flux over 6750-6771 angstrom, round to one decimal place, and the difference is -1.5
